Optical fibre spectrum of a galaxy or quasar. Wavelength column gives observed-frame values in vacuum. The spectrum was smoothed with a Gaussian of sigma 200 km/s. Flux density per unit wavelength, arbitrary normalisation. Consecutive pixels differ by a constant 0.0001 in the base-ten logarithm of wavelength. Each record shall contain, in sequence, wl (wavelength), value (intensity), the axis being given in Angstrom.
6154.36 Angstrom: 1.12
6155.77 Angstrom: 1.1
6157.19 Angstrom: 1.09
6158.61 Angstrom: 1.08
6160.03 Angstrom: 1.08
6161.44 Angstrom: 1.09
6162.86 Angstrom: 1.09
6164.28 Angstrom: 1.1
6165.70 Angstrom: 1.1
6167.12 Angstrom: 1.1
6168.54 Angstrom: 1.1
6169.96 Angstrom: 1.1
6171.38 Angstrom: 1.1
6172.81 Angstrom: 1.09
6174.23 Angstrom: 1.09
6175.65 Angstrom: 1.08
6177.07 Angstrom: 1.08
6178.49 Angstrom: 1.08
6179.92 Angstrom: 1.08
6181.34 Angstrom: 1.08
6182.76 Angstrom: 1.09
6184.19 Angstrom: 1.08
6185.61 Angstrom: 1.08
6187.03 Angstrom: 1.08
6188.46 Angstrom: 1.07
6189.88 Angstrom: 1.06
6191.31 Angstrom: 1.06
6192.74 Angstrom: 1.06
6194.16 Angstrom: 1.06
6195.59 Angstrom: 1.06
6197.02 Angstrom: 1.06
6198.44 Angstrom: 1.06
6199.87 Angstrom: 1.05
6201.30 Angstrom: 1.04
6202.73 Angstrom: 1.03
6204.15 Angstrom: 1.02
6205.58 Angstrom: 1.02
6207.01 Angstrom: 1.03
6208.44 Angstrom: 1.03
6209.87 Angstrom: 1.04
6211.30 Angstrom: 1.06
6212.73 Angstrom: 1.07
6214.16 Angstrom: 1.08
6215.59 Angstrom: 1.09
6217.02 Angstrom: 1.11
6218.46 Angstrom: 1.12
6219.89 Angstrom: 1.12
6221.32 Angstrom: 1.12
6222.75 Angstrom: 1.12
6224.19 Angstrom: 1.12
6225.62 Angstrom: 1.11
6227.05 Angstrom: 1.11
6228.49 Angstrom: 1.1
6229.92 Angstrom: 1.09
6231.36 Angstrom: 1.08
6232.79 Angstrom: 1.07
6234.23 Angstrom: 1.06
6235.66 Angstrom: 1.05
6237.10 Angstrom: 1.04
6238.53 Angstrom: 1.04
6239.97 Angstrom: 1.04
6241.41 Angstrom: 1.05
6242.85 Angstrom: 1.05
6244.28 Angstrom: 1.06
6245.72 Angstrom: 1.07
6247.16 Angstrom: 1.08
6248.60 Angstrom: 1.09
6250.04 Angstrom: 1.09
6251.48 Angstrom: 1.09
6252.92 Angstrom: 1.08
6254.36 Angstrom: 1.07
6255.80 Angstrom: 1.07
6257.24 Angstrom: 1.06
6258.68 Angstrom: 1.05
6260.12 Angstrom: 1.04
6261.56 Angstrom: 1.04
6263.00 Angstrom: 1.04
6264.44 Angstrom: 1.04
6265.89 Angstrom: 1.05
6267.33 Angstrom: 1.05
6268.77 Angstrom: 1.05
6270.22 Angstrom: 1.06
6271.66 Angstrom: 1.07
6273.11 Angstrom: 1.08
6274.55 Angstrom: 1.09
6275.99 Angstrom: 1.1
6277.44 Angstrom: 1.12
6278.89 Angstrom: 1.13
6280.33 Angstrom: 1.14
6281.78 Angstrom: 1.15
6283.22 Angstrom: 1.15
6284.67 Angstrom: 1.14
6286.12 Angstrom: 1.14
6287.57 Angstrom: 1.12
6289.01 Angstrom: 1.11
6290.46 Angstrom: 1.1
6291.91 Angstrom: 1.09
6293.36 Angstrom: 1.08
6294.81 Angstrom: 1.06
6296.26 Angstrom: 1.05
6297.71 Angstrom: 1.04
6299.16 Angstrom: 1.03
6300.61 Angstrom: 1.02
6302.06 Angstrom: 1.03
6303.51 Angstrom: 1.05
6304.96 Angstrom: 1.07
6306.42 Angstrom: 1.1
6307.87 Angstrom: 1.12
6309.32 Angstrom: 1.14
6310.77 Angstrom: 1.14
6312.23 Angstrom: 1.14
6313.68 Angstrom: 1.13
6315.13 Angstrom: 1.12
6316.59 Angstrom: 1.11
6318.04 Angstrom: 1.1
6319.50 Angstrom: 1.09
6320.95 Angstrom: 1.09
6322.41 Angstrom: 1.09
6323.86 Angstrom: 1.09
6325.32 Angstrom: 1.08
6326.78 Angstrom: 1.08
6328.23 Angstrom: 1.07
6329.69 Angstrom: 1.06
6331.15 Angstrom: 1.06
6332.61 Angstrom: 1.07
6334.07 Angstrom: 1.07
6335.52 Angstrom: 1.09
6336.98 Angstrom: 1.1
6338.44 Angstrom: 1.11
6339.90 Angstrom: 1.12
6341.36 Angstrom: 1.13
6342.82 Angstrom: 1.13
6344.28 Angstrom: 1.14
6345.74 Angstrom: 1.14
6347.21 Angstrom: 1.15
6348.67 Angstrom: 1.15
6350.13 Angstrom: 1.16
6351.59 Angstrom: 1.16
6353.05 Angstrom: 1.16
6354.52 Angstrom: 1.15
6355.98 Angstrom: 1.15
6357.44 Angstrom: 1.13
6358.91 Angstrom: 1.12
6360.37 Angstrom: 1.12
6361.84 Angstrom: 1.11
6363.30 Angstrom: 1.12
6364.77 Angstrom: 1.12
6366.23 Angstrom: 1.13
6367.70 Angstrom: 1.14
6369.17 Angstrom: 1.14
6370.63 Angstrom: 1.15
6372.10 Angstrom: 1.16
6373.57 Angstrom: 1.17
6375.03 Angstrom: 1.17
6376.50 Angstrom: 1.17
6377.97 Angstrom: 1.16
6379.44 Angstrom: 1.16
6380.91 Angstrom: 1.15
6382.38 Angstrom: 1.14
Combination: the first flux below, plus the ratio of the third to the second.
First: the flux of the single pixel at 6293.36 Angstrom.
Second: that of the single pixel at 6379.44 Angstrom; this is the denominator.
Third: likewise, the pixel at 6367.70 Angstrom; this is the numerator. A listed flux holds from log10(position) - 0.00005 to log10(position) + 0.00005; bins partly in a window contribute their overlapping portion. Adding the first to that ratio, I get 2.06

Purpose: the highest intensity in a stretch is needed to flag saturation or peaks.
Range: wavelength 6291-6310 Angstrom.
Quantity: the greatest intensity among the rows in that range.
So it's 1.14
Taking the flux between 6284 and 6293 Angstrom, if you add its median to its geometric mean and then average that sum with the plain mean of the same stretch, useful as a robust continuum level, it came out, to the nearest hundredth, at 1.67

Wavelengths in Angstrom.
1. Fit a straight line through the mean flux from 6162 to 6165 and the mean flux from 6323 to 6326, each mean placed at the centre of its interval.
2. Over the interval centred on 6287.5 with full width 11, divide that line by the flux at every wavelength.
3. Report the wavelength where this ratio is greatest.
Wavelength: 6291.91 Angstrom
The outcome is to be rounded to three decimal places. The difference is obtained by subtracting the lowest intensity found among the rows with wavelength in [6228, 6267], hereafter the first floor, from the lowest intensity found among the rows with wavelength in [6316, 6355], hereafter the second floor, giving 0.020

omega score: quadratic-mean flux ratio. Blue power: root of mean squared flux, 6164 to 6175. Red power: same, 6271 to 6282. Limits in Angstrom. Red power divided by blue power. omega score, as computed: 1.01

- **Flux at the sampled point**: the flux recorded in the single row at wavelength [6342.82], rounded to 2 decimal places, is 1.13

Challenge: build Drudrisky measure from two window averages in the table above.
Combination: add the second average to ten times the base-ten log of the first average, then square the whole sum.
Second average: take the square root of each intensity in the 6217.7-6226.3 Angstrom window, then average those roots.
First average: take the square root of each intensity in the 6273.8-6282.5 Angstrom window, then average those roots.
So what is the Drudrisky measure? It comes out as 1.71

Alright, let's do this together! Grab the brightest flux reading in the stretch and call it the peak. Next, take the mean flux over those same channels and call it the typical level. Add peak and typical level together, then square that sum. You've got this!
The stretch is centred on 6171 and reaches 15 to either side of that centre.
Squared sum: 4.79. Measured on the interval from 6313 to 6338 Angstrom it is 4.92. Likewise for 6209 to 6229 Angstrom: 4.92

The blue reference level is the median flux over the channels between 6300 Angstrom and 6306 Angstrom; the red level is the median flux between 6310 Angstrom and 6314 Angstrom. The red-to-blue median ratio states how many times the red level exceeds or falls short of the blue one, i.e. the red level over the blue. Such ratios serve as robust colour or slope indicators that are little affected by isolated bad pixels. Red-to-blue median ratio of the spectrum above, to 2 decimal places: 1.10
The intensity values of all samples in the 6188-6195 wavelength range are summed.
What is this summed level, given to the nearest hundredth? 5.31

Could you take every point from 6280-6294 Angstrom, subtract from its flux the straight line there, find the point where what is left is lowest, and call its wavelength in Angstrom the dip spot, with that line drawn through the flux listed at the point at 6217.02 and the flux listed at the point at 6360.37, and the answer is 6293.36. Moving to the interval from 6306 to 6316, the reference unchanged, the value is 6306.42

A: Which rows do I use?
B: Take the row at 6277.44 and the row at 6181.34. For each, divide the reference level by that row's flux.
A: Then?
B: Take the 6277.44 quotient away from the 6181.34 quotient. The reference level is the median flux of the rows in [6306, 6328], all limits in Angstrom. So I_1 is 0.04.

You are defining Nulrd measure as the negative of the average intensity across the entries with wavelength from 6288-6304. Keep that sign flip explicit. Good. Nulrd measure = -1.06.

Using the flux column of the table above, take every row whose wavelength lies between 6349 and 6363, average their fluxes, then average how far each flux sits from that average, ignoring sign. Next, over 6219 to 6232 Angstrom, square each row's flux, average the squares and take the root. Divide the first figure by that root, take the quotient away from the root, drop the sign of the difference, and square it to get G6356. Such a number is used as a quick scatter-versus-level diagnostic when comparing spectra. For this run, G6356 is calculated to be 1.192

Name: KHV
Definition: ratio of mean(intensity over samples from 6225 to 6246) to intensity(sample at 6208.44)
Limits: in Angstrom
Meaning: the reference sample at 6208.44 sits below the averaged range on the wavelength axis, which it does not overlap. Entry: 1.037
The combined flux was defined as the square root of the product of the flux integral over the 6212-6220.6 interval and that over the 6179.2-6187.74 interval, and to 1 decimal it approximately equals 9.3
